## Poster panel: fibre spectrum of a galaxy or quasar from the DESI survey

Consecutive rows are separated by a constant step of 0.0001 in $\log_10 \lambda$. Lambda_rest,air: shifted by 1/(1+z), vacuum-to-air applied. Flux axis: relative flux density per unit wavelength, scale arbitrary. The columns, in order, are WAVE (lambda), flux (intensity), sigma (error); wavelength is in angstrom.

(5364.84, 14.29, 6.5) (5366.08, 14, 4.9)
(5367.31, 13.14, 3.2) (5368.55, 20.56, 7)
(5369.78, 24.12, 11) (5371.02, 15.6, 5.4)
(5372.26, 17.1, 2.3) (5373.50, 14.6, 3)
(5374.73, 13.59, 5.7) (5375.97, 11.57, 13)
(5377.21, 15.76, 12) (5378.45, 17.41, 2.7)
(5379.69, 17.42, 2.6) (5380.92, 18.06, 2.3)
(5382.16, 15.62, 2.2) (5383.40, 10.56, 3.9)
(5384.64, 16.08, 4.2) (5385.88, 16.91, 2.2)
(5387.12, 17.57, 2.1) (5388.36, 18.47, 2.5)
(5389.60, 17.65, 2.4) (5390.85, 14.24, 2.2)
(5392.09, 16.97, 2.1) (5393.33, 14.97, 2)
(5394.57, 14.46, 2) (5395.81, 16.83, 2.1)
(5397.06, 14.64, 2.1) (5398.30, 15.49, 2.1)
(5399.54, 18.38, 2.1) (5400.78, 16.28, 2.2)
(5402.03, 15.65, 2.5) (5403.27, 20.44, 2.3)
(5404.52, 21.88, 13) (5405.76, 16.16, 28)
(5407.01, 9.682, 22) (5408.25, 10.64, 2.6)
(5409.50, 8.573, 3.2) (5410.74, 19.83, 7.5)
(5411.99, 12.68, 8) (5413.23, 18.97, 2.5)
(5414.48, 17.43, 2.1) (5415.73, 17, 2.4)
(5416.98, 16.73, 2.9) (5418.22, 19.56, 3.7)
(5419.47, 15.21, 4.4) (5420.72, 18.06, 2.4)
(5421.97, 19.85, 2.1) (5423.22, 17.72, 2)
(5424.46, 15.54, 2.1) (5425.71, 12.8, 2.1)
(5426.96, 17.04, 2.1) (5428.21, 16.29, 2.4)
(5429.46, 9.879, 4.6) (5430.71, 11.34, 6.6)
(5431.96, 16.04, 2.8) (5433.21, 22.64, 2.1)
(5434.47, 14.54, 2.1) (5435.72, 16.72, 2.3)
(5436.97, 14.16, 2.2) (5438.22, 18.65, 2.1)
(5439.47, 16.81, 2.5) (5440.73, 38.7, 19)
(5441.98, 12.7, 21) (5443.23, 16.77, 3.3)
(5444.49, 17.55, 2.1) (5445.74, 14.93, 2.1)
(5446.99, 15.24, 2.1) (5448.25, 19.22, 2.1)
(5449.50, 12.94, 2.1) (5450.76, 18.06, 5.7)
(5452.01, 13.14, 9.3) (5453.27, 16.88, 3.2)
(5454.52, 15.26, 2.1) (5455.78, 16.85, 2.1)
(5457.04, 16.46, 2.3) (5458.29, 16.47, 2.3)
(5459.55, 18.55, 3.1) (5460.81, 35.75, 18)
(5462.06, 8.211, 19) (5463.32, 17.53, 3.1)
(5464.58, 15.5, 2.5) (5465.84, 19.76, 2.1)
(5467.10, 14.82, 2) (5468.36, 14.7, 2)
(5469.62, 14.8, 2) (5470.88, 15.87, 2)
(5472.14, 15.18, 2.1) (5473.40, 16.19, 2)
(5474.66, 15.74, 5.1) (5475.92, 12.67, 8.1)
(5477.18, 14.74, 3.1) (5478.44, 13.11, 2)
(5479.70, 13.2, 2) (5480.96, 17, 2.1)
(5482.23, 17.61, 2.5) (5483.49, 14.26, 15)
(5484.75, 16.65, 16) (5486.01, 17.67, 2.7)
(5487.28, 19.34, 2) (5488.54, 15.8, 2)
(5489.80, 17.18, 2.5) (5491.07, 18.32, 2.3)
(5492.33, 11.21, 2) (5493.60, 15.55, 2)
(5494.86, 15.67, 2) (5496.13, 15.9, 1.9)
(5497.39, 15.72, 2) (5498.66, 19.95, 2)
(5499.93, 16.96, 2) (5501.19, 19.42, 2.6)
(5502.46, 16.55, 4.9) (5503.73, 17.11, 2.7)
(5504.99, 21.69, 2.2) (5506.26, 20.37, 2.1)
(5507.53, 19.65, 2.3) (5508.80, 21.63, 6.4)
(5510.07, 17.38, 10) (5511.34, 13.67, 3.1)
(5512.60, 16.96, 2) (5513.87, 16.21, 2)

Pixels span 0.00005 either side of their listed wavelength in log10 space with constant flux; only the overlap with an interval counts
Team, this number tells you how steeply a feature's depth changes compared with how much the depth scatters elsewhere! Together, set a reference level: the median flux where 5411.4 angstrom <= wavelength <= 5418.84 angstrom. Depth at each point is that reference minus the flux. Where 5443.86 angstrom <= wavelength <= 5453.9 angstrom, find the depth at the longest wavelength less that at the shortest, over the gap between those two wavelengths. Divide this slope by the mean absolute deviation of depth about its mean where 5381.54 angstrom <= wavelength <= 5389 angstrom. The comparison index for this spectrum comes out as 0.0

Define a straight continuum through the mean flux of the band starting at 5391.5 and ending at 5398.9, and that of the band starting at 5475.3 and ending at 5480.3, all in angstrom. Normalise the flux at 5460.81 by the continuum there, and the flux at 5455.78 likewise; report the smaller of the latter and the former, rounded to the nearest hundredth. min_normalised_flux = 1.20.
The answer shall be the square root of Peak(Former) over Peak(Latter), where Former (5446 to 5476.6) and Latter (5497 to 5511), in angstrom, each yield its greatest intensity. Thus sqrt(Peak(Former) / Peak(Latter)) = 1.28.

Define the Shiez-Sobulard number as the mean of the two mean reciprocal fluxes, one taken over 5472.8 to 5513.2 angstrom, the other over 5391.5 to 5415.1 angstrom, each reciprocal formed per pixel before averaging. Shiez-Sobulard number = 0.0642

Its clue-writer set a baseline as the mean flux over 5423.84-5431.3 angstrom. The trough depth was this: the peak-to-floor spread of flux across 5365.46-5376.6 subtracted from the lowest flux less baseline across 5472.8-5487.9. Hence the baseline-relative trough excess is -14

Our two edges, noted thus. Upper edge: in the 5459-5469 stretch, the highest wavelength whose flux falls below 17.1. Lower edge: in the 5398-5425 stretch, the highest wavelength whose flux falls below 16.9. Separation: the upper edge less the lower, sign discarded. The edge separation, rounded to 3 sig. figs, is 43.9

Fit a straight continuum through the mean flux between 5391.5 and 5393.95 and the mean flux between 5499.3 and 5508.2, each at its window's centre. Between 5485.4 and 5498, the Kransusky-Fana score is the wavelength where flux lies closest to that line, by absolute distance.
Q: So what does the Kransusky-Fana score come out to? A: 5491.07 angstrom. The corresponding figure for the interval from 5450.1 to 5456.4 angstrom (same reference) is 5450.76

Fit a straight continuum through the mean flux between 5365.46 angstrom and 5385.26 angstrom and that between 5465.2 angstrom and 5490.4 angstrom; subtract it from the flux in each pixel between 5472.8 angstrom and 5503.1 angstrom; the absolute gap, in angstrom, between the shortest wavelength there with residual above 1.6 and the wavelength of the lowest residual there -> 10.1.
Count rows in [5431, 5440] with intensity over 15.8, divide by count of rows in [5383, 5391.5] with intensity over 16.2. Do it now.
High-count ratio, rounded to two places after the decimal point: 1.25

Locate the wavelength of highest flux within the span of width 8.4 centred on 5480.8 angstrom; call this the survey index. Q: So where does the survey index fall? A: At 5482.23 angstrom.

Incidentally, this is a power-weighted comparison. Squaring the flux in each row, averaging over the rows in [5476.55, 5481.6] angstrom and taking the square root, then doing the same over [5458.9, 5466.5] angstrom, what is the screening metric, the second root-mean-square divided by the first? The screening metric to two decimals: 1.43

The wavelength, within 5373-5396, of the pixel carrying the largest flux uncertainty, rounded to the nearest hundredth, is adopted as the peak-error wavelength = 5375.97 angstrom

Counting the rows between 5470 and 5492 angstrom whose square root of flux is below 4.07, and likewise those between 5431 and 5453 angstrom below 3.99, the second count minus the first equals -3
